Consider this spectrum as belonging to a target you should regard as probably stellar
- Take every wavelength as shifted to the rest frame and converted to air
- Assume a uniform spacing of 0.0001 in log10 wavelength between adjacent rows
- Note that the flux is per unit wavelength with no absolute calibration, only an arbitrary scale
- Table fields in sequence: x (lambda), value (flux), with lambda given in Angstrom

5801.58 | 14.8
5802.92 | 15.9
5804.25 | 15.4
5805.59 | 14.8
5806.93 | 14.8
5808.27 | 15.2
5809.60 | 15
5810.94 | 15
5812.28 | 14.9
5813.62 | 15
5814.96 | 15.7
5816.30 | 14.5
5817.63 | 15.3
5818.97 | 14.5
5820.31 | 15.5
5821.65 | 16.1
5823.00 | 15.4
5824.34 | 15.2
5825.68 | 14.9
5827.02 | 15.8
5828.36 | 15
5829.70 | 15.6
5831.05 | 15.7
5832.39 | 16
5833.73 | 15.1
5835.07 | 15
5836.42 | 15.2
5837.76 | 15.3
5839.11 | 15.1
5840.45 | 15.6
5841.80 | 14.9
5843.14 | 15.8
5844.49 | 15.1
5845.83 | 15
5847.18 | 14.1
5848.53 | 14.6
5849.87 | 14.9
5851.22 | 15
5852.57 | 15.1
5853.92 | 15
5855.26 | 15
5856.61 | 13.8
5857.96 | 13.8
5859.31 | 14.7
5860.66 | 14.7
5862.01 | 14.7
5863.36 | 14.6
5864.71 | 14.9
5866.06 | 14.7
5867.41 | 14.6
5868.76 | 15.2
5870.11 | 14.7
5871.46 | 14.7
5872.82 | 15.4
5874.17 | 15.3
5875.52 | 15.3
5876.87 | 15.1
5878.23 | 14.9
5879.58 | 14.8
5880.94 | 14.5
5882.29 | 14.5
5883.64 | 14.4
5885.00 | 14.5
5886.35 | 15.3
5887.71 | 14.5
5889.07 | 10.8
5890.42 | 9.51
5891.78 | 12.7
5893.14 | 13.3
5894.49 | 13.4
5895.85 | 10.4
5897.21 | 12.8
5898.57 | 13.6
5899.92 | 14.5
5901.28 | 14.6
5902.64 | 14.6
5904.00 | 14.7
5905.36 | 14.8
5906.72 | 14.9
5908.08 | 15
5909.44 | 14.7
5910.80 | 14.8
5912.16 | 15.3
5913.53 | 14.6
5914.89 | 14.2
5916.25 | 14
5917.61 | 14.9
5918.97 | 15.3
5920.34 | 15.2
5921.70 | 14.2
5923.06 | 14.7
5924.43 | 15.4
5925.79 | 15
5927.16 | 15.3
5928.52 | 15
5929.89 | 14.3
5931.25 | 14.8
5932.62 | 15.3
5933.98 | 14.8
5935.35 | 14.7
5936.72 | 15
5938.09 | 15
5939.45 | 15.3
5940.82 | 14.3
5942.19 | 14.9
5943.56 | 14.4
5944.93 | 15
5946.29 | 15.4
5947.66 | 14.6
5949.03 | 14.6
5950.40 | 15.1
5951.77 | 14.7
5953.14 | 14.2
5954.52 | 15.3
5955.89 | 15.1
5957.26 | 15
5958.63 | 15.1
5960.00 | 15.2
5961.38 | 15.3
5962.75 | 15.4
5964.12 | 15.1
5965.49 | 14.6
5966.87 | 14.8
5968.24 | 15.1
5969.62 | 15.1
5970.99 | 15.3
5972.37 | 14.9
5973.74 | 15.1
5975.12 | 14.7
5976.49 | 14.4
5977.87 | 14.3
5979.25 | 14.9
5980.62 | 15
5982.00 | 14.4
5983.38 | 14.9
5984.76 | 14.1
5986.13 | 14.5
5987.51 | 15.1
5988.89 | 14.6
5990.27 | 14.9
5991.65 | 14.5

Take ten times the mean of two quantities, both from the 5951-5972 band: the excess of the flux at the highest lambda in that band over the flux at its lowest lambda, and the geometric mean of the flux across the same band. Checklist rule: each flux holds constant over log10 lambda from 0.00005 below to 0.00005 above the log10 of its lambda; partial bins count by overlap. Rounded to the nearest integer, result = 78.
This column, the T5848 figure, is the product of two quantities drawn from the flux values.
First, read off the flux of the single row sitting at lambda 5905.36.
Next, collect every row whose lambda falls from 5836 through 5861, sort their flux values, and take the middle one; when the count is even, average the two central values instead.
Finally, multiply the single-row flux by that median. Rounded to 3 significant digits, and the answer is 222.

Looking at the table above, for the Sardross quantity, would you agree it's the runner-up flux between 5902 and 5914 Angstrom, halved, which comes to 7.500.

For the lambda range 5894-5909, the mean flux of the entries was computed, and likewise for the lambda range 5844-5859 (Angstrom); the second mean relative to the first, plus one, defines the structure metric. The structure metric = 2.05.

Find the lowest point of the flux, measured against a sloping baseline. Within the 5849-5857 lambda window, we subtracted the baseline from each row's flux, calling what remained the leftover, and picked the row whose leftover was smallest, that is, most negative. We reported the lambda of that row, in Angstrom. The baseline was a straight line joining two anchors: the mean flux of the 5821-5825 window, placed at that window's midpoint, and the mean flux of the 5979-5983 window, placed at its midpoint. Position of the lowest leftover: 5856.61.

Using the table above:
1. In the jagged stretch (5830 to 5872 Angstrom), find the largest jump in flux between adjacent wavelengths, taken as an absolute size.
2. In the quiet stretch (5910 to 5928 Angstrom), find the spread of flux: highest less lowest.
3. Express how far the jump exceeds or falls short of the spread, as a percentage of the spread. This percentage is -14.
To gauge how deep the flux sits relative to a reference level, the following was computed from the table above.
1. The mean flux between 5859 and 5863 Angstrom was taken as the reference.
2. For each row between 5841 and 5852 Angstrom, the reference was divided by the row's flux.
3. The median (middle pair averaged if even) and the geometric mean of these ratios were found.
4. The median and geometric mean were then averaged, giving 0.98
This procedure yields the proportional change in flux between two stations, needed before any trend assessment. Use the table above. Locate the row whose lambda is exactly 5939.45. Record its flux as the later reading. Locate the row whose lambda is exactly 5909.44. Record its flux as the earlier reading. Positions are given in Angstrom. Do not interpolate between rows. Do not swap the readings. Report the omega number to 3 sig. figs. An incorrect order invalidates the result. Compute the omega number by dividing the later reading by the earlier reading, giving 1.04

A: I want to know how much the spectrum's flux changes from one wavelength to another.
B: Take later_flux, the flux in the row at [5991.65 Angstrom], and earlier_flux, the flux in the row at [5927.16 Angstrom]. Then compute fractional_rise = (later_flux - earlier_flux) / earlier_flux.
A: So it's -0.05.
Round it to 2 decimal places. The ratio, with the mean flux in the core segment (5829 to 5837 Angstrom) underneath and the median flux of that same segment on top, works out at 1.00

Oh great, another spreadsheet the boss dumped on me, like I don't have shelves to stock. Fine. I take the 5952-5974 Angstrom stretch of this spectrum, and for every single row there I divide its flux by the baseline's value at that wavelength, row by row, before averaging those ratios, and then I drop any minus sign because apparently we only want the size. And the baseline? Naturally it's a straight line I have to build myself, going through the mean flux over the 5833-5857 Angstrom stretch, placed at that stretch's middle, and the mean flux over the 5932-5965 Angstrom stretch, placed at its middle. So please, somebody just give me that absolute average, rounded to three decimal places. 1.006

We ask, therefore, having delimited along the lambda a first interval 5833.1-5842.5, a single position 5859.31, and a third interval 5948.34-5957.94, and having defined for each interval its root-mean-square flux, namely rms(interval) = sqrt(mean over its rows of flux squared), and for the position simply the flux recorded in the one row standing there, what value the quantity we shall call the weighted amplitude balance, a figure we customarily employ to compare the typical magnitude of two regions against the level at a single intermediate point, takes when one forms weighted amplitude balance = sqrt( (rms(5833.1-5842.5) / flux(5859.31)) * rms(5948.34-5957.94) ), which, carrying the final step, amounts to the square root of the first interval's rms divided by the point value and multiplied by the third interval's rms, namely 3.92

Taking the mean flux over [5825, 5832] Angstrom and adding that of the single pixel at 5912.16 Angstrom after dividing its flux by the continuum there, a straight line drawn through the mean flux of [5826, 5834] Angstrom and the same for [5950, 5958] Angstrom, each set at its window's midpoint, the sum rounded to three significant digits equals 16.4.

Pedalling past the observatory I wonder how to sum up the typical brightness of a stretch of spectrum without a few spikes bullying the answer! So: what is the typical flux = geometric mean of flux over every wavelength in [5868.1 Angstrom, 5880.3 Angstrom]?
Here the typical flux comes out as 15.0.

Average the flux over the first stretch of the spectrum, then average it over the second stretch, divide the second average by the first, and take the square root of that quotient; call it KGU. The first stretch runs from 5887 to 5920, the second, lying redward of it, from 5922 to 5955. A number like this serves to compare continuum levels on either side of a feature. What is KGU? 1.04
